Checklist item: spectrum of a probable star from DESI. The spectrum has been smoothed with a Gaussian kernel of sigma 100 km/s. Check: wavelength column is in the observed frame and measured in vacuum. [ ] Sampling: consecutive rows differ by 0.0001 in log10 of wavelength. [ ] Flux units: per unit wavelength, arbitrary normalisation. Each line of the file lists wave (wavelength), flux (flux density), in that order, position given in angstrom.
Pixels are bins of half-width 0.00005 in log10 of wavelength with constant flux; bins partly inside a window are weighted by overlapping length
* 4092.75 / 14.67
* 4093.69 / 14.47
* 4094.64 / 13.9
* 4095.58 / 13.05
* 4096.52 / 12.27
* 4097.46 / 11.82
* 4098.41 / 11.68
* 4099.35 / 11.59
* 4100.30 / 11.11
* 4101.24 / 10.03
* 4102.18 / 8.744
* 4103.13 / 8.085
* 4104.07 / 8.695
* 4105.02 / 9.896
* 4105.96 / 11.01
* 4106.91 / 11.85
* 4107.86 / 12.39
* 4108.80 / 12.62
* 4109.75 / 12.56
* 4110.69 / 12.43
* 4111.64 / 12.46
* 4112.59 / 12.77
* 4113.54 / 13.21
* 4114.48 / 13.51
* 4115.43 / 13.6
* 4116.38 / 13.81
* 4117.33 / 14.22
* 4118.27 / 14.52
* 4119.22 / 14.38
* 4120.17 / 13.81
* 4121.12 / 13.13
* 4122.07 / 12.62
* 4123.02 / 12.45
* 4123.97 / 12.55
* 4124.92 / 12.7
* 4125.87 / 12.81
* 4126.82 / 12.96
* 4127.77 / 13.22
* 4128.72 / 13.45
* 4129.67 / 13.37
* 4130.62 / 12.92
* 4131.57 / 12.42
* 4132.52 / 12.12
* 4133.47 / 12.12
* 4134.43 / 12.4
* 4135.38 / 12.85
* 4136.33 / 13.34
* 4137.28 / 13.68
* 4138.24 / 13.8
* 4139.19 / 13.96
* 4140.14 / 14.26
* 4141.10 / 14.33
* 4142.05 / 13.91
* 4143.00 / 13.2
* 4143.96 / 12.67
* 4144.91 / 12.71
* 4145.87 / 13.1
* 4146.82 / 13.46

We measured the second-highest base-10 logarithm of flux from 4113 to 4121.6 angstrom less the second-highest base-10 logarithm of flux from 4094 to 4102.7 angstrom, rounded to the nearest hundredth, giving 0.04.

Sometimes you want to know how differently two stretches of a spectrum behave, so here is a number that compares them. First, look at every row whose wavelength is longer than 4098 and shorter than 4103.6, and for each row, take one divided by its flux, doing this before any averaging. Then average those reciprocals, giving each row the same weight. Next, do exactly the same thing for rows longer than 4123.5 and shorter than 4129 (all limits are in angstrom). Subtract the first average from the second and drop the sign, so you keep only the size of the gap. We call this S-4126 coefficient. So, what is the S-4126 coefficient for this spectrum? 0.023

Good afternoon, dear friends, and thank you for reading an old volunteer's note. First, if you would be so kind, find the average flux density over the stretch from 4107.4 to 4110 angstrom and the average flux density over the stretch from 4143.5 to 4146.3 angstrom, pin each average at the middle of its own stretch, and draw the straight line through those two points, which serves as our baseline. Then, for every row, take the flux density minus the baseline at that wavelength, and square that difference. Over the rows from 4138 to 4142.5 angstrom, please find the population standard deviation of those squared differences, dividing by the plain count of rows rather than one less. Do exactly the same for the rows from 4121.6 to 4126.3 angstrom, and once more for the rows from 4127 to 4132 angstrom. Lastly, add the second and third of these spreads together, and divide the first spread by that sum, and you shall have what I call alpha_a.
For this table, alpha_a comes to 2.4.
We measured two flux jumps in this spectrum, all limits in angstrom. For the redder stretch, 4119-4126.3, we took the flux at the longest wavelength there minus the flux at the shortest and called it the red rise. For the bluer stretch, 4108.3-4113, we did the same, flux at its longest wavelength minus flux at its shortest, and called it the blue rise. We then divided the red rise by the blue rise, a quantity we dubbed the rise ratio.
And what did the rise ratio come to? -10.5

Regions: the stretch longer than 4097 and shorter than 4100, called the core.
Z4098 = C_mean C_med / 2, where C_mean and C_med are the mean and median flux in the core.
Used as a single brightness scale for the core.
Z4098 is 68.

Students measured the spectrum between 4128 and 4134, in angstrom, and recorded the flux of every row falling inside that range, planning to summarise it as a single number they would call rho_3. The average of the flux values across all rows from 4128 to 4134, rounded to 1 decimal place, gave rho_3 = 12.7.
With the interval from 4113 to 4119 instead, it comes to 13.8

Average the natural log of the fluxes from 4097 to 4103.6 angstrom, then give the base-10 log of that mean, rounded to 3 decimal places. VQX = 0.368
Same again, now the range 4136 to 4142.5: 0.420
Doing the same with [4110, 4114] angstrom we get 0.405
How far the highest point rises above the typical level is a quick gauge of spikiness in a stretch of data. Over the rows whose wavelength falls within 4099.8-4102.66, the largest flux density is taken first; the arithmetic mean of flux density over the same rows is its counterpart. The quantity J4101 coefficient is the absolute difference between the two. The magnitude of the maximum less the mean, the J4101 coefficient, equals 1.15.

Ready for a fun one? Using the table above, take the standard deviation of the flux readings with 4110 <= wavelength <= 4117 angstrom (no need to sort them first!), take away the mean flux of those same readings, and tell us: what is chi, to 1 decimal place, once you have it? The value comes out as -12.6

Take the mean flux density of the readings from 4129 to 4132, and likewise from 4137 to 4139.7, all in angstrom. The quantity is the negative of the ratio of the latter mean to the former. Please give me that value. -1.07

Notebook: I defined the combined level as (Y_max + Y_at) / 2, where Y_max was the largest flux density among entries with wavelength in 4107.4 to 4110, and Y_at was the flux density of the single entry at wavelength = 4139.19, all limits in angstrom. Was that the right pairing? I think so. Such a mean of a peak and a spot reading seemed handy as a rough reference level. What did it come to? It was 13.3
